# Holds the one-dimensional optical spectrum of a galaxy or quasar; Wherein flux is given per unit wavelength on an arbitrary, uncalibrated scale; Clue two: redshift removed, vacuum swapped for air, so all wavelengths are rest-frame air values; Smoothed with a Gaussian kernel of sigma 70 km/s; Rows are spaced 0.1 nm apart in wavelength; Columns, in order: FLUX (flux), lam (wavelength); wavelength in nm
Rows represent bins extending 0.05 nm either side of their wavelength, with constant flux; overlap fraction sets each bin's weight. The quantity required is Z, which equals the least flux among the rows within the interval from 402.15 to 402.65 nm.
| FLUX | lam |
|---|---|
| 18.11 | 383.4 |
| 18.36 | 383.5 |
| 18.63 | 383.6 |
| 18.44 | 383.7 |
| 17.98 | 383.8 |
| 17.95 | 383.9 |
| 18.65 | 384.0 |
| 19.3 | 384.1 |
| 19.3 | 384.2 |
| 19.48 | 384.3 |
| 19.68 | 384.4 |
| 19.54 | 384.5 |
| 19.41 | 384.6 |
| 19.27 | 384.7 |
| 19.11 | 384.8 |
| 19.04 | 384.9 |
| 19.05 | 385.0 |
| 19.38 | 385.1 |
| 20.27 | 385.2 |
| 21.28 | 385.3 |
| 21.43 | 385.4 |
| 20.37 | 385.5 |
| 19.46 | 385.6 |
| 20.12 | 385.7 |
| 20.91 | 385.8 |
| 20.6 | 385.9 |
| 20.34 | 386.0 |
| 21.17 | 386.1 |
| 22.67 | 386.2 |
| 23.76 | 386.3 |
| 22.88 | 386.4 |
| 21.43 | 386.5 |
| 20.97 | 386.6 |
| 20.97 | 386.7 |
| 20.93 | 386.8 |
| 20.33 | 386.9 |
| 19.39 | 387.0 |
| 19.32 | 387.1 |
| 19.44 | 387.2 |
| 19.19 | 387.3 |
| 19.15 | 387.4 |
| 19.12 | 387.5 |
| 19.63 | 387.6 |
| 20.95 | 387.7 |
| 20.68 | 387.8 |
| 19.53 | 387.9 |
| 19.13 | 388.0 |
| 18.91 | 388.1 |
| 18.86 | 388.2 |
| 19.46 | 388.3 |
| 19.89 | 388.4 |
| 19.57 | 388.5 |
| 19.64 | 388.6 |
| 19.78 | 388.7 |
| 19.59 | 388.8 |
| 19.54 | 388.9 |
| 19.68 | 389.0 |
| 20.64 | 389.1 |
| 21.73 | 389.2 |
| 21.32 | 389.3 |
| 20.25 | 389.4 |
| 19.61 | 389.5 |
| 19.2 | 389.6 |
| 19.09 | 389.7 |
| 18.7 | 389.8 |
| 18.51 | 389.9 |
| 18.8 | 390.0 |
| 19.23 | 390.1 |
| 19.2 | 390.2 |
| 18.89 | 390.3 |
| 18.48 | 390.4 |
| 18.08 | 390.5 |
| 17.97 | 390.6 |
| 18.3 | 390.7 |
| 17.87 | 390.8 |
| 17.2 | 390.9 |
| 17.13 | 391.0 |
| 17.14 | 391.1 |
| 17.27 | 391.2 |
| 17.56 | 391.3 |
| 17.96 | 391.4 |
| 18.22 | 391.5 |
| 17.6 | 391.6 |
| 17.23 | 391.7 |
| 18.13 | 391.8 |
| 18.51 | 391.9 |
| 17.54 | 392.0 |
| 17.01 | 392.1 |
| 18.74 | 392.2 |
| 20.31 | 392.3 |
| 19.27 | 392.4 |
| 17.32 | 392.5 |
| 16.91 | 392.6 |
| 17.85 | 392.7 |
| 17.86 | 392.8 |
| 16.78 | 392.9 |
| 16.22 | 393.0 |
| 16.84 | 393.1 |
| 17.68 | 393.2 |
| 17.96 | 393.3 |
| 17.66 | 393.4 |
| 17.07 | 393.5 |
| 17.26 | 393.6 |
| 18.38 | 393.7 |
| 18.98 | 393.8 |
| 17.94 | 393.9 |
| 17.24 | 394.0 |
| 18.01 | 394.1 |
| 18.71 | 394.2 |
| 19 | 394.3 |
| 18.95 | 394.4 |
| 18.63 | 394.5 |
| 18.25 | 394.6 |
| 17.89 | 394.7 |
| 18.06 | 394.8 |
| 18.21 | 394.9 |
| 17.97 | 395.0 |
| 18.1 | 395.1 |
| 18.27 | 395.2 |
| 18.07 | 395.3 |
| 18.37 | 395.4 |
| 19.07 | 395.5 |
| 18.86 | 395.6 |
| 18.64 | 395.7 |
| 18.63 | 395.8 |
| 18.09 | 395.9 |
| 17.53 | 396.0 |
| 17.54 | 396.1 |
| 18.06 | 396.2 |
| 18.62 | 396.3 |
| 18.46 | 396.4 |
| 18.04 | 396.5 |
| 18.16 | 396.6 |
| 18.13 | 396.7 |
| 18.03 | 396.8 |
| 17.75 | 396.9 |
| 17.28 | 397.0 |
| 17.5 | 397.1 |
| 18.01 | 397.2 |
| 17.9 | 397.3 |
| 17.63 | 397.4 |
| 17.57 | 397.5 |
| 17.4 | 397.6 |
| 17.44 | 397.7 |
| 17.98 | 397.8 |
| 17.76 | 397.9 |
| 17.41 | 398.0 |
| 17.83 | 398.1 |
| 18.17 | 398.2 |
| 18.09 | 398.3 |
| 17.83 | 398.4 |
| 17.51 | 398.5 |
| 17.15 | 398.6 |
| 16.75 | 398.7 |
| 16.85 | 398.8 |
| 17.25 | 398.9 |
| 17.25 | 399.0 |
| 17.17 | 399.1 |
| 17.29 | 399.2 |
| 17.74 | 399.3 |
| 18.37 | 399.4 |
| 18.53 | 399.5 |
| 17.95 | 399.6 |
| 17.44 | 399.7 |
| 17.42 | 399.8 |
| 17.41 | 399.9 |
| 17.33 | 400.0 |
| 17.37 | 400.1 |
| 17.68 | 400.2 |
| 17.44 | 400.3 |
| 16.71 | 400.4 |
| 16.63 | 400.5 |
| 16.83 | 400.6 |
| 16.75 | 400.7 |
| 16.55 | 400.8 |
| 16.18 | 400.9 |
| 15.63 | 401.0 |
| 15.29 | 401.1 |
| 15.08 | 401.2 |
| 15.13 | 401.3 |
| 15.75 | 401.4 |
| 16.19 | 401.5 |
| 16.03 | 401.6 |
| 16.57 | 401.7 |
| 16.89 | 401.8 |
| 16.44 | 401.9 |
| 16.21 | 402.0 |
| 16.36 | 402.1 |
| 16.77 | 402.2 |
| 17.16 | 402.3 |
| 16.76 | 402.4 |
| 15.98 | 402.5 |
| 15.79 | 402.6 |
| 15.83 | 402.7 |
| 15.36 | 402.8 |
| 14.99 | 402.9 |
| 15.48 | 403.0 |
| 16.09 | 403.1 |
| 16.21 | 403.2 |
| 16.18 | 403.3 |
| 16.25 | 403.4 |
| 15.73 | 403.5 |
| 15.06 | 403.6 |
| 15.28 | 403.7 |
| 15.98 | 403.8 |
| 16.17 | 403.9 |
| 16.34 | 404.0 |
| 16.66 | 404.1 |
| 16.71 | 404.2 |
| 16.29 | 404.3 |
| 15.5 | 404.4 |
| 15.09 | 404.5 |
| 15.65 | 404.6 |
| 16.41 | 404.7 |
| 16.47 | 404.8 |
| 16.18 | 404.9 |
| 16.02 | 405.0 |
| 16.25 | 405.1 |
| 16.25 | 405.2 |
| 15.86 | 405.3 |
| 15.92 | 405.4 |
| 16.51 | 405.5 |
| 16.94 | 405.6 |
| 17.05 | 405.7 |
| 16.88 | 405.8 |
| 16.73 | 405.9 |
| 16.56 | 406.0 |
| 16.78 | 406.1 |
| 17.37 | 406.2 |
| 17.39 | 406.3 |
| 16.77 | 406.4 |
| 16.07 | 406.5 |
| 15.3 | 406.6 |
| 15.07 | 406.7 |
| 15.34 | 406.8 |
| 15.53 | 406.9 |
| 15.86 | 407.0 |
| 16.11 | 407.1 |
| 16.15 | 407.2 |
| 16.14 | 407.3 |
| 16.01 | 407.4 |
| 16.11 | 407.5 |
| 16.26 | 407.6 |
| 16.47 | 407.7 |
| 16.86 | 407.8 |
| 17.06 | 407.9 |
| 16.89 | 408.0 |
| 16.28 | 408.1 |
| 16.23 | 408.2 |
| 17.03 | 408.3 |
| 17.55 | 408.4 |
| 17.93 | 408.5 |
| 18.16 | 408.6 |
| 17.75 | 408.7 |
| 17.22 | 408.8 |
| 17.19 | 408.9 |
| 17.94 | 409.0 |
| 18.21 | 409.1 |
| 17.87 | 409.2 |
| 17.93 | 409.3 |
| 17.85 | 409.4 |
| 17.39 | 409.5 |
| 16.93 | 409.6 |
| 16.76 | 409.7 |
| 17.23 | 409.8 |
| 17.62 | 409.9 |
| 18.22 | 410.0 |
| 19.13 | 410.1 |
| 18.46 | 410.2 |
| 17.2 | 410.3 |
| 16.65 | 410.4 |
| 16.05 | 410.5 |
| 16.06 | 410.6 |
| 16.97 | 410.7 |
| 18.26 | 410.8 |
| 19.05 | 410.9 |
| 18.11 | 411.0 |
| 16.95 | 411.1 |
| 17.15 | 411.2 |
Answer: 15.79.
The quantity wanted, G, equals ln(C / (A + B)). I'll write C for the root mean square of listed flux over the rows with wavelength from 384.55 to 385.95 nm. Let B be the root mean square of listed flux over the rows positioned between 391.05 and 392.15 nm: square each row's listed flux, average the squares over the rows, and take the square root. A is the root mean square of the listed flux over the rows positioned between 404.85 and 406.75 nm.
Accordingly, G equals -0.53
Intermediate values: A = 16.4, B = 17.7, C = 20.0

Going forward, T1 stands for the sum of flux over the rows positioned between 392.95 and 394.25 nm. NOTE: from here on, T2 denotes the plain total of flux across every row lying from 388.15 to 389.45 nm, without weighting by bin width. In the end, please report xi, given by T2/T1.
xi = 1.13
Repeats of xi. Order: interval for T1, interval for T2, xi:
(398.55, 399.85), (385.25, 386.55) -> 1.22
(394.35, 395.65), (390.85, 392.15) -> 0.96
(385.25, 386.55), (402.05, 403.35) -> 0.76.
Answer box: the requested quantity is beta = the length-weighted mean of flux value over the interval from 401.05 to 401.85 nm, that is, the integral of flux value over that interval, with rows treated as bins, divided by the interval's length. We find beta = 15.9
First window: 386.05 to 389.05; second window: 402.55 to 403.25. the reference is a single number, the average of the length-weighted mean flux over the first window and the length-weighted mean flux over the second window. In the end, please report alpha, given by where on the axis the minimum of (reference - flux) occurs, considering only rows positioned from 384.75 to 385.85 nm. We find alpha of 385.4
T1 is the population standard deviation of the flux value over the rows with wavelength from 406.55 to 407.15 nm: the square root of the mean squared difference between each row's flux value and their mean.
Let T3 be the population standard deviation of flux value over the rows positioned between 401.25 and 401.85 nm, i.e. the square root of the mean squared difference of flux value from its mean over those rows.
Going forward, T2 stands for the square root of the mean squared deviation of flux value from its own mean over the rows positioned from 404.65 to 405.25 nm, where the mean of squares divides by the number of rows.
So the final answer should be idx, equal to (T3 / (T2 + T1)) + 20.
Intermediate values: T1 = 0.4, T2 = 0.15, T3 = 0.57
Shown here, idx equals 21.1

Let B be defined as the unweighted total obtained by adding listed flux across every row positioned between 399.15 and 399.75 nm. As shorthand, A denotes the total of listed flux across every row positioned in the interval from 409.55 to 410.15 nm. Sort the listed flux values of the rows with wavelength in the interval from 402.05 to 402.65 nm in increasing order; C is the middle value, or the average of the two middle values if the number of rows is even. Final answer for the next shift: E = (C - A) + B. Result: 18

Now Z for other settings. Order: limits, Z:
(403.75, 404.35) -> 15.98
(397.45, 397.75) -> 17.4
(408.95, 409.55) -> 17.39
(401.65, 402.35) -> 16.21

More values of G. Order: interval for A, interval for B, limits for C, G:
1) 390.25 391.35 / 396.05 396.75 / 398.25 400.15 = -0.72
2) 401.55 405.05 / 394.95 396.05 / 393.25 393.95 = -0.65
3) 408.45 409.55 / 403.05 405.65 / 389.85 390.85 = -0.60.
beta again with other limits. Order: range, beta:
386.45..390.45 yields 19.7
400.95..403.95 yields 16.0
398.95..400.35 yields 17.6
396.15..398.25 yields 17.9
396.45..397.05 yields 17.9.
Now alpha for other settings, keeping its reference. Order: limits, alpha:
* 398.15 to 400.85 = 399.5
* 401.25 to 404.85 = 402.3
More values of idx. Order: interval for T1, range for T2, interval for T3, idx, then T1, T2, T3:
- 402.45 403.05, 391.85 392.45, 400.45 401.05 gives 20.3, 0.3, 1.08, 0.41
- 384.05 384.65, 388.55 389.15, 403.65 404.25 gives 20.9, 0.1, 0.38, 0.48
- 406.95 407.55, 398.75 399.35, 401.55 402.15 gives 20.8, 0.1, 0.26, 0.27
